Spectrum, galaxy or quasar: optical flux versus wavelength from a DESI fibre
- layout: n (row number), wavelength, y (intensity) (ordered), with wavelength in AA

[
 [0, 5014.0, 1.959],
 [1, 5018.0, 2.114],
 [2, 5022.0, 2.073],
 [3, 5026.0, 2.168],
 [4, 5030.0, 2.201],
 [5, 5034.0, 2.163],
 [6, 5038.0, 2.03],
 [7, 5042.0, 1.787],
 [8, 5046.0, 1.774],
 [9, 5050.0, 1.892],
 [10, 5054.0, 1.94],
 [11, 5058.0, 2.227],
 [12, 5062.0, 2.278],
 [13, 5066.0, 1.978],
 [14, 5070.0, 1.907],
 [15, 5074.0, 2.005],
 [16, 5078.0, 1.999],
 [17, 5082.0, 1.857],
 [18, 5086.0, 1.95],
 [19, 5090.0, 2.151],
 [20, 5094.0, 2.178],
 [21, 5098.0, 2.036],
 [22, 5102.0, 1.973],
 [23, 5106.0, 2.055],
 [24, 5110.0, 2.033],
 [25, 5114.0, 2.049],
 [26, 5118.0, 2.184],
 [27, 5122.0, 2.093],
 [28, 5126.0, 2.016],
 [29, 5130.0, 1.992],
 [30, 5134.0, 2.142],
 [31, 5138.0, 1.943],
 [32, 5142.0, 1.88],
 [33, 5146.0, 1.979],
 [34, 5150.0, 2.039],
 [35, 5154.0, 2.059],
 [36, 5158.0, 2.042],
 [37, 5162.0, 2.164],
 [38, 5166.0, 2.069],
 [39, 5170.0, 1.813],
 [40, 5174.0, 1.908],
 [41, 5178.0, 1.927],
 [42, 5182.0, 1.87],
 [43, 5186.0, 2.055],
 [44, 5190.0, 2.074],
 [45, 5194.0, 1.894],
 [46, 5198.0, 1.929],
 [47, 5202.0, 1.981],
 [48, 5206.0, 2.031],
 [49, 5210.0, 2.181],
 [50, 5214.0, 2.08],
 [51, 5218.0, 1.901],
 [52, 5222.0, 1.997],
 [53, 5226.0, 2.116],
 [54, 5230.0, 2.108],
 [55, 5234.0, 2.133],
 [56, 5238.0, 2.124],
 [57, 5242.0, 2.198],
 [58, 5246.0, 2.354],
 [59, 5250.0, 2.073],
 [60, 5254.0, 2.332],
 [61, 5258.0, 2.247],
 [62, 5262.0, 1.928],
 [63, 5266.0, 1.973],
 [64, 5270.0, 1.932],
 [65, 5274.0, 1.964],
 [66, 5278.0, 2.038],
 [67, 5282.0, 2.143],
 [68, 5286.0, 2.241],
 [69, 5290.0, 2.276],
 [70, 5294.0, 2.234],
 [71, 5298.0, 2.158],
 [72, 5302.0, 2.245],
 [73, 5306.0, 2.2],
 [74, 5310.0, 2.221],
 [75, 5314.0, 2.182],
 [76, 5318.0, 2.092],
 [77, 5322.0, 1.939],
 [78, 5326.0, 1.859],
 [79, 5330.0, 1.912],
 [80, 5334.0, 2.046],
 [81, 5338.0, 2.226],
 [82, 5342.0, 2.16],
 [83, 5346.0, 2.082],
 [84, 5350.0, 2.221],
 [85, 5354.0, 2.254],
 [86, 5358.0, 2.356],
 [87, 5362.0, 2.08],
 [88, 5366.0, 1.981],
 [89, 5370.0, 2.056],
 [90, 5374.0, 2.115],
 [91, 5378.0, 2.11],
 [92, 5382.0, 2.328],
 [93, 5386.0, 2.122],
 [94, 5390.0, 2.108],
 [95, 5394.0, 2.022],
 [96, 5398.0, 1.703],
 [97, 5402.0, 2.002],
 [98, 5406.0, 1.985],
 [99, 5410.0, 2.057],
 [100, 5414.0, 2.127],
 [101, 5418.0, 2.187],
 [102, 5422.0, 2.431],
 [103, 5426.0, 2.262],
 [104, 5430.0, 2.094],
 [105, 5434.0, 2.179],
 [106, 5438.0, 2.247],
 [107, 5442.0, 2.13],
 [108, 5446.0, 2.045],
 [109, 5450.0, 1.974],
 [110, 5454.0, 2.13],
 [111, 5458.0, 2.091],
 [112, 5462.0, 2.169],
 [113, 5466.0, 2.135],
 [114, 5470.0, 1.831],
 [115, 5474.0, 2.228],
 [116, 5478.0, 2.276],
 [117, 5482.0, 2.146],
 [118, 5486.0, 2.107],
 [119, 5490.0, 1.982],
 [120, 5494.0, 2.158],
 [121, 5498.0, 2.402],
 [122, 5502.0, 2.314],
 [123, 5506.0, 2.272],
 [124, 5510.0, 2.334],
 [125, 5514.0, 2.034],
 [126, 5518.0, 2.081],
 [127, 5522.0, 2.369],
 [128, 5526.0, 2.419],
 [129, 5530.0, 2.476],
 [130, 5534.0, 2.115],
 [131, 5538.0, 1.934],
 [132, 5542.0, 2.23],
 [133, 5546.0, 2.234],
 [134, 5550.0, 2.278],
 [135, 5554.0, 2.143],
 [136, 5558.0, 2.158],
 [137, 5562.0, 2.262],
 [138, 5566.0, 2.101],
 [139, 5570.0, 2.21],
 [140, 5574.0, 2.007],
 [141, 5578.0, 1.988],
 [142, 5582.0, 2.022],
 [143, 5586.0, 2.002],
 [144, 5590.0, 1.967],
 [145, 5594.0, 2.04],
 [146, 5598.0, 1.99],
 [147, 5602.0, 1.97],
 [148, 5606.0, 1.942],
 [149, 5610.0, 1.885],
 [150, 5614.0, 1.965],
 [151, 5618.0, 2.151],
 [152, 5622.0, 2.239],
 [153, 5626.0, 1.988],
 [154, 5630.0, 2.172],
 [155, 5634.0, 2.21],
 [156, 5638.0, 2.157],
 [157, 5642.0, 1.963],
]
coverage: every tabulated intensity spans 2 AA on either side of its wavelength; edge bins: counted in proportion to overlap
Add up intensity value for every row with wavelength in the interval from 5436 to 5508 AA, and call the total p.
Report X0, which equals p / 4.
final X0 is 9.7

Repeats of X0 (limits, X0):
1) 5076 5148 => 9.1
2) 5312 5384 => 9.5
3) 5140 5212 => 9.0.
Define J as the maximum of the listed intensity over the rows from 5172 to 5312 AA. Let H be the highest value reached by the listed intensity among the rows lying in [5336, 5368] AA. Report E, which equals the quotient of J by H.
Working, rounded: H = 2.356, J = 2.354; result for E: 1.00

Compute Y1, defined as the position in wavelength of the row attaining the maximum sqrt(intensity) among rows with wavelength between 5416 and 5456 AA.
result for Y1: 5422.0 AA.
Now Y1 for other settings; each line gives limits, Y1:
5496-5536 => 5530.0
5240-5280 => 5246.0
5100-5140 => 5118.0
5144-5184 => 5162.0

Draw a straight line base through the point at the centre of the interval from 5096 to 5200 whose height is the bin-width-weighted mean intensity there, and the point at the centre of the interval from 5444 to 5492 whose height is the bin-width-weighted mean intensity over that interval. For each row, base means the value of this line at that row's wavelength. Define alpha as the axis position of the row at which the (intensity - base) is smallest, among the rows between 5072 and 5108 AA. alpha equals 5082.0 AA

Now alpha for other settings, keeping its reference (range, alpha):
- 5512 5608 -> 5606.0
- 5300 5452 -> 5398.0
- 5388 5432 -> 5398.0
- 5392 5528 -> 5398.0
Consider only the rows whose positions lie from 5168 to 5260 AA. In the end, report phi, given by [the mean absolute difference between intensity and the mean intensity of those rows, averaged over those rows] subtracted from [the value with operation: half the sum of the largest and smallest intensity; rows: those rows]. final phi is 1.97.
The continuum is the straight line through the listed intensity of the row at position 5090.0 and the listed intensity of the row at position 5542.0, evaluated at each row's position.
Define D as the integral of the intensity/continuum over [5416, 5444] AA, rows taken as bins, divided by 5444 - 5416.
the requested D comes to 1.00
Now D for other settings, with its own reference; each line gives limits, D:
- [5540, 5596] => 0.95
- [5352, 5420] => 0.95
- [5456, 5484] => 0.96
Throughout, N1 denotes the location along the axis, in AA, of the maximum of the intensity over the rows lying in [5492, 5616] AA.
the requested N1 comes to 5530.0 AA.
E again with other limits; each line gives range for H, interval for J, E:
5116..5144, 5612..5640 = 1.03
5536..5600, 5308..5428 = 1.07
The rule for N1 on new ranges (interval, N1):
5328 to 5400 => 5358.0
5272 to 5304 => 5290.0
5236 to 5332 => 5246.0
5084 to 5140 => 5118.0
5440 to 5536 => 5530.0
